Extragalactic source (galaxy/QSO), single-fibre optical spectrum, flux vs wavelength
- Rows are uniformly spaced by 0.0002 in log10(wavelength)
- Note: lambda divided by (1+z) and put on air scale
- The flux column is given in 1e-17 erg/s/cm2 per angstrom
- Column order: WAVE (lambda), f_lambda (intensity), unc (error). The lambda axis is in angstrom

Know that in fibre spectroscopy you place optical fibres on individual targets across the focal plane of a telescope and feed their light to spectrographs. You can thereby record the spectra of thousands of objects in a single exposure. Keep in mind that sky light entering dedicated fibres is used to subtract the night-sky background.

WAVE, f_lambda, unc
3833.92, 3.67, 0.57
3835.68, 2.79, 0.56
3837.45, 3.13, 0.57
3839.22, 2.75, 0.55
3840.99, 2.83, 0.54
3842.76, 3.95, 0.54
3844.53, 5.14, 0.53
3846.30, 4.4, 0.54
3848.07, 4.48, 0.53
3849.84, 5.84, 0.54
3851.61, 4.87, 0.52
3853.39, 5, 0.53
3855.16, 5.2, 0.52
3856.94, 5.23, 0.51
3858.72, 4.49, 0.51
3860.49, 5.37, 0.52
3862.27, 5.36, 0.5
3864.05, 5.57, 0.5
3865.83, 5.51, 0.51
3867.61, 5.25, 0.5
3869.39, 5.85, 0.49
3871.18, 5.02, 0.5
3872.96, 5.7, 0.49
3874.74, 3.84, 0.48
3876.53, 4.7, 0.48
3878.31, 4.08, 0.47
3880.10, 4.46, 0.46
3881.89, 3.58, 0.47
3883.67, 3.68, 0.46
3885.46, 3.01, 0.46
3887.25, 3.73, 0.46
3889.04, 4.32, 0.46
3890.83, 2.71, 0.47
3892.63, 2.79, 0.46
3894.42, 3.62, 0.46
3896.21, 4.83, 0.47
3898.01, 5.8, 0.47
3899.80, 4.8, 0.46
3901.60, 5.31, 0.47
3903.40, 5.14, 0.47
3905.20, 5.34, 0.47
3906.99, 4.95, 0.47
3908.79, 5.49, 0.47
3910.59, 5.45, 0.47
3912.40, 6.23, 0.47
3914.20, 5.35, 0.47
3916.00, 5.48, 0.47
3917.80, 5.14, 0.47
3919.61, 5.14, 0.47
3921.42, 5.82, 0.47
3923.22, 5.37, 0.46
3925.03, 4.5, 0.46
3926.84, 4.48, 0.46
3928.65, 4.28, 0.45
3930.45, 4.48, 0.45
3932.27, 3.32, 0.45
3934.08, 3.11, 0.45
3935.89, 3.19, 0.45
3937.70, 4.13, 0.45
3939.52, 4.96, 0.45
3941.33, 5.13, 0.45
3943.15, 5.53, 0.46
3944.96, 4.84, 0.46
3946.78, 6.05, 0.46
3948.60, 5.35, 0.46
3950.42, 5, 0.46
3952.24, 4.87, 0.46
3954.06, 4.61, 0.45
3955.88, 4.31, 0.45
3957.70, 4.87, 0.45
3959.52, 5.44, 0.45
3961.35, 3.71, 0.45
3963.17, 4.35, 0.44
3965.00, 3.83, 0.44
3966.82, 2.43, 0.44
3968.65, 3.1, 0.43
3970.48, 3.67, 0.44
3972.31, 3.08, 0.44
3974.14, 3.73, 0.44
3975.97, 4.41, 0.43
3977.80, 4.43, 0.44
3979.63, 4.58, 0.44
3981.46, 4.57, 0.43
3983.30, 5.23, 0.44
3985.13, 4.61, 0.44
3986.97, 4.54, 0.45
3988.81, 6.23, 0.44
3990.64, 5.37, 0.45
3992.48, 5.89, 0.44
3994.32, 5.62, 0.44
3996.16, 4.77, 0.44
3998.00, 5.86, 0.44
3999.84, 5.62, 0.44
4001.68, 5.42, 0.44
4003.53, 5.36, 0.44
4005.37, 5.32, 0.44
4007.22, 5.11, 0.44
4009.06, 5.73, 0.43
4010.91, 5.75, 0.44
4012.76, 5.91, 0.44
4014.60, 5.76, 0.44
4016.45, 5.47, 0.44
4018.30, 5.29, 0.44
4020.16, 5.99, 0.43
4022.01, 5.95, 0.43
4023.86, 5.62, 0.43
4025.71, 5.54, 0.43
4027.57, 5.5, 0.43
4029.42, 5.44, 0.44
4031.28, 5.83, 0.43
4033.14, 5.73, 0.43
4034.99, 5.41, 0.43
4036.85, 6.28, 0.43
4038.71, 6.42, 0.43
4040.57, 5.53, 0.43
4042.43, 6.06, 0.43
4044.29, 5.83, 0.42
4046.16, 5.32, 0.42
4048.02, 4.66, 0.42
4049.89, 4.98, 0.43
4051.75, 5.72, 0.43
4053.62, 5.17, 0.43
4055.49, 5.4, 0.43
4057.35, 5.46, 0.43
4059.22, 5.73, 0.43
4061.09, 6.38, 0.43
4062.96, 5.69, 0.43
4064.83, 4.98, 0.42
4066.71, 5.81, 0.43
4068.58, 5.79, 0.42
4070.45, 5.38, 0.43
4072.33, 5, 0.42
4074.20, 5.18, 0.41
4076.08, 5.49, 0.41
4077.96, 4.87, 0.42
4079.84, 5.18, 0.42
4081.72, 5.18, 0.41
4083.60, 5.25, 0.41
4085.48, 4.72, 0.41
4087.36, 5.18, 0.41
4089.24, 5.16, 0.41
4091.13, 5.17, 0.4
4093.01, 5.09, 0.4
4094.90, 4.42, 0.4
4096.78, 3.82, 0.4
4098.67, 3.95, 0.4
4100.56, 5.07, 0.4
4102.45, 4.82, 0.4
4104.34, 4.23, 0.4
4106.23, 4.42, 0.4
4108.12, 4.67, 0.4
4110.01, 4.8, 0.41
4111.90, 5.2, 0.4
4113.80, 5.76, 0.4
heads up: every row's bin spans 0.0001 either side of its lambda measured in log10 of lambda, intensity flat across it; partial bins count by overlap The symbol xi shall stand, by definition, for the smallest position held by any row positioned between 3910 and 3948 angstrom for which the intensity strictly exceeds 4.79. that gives 3910.59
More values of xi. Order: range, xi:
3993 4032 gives 3994.32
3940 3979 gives 3941.33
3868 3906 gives 3869.39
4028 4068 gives 4029.42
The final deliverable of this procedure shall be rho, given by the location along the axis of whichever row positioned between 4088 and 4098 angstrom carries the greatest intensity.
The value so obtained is 4091.13 angstrom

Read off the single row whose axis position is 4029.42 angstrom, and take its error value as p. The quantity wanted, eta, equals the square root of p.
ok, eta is 0.663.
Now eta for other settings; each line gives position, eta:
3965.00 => 0.663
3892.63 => 0.678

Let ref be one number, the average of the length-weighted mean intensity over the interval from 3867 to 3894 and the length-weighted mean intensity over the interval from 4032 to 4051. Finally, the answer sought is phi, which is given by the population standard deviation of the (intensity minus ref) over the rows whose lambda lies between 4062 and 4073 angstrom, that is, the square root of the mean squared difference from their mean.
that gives 0.35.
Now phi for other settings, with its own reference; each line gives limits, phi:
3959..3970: 0.95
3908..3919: 0.34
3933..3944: 0.94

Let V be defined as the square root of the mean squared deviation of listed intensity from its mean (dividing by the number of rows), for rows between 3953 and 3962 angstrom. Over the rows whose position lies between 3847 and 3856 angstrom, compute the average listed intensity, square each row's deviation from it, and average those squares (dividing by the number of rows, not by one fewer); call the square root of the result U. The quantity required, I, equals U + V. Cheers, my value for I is 1.02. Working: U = 0.4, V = 0.58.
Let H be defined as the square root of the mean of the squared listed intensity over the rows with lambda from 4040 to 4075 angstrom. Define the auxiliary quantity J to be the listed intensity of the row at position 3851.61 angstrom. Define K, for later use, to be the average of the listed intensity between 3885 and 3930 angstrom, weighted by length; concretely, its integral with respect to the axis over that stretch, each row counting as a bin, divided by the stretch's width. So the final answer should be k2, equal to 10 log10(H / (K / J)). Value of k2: 7.5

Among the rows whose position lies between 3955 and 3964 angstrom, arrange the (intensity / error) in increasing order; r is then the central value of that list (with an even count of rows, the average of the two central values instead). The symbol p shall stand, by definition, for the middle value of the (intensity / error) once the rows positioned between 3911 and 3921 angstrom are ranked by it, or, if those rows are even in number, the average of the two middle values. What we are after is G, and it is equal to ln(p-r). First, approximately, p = 11.4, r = 9.9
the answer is 0.4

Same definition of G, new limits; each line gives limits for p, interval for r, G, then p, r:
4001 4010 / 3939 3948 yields -0.2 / 12.2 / 11.4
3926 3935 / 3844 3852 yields -1.9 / 9.5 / 9.4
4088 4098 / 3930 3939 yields 1.7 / 12.6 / 7.4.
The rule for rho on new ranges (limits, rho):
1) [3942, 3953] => 3946.78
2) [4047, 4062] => 4061.09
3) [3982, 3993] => 3988.81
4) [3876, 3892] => 3876.53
